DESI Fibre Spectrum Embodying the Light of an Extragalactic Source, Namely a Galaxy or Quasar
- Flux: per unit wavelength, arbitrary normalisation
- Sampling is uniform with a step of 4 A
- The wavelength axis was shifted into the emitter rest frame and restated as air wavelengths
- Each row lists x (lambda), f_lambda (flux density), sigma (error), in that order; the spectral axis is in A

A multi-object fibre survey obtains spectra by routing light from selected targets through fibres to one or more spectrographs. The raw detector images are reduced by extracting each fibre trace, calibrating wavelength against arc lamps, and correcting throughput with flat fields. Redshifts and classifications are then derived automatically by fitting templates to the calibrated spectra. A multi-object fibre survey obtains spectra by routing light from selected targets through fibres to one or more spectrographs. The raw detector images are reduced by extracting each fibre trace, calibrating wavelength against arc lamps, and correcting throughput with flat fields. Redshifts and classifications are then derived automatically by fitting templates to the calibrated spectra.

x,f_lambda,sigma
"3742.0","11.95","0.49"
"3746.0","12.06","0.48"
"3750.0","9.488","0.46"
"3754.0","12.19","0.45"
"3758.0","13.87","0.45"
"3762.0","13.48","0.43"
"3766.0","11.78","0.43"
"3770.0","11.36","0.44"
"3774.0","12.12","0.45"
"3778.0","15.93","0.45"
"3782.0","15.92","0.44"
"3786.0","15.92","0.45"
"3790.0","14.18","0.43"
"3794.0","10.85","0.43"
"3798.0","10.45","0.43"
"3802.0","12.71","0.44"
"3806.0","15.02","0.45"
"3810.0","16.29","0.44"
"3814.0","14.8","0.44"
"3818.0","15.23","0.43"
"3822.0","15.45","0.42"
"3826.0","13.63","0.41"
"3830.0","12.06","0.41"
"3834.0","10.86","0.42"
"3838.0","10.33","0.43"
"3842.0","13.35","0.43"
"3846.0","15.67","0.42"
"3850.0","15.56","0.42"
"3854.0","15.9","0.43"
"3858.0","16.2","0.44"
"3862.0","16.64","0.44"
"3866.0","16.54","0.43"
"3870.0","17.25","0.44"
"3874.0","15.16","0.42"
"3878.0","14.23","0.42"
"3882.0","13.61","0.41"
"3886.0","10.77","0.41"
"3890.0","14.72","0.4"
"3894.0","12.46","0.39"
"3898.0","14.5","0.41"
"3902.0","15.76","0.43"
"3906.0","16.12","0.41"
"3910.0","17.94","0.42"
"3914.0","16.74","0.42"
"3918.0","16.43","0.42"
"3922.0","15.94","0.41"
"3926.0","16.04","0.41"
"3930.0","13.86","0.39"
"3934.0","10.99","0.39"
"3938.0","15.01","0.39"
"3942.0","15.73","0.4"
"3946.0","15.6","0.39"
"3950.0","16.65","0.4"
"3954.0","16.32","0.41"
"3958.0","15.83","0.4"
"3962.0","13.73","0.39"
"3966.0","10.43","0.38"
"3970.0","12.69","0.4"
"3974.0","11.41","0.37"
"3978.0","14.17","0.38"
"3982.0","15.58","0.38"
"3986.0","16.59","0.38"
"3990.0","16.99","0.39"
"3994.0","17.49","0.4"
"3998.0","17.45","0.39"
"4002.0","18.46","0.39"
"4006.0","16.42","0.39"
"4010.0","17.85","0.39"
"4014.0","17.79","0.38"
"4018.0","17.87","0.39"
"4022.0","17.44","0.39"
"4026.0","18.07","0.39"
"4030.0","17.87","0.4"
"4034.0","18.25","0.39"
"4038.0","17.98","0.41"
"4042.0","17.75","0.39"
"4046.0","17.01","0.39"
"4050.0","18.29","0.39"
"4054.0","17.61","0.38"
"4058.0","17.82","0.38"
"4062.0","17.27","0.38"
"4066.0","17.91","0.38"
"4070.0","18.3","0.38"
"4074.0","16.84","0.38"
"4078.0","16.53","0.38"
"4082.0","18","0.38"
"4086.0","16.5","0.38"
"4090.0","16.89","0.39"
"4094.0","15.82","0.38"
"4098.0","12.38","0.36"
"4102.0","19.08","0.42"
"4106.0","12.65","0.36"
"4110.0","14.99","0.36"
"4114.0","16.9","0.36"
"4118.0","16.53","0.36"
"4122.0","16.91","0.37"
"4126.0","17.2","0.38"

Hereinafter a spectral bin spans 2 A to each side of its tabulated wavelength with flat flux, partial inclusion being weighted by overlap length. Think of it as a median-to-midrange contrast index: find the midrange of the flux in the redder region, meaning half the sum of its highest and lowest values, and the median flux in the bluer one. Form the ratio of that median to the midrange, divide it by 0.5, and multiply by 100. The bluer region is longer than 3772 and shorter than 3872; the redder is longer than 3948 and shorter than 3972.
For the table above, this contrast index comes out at 225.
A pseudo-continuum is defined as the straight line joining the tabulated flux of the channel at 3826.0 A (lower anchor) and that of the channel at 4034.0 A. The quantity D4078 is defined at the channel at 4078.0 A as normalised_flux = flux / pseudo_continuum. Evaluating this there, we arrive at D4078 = 0.86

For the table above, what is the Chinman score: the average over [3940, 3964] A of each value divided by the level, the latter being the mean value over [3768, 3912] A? 1.09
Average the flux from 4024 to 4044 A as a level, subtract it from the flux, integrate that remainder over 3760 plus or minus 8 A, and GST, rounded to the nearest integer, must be -82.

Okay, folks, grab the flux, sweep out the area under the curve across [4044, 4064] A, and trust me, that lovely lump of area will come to 352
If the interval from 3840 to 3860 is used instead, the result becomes 307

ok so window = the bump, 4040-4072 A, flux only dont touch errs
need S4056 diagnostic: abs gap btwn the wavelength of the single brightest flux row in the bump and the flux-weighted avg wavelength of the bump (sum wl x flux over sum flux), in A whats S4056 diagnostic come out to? 13.9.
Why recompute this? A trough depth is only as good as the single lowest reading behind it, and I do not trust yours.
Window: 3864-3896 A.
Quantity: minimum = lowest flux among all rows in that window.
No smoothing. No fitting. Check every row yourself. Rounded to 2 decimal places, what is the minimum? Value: 10.77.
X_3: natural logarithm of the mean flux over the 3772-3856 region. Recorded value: 2.63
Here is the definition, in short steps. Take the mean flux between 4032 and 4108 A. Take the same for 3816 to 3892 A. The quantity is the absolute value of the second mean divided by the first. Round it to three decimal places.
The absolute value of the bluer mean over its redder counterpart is 0.846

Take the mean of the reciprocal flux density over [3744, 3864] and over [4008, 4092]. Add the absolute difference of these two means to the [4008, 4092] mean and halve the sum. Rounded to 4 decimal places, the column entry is 0.0376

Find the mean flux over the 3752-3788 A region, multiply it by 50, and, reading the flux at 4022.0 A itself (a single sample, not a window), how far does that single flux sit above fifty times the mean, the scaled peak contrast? -664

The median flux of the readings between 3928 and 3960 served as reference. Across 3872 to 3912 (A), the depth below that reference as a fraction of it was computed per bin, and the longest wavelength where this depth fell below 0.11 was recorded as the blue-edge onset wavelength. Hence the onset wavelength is 3910.0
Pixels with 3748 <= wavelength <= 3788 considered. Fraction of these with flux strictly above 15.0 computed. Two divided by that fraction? 6.7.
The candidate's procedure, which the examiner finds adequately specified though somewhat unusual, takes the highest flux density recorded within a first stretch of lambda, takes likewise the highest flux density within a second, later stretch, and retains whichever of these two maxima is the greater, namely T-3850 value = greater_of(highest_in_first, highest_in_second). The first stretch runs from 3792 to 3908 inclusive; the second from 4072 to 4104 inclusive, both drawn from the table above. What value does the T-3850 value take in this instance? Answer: 19.1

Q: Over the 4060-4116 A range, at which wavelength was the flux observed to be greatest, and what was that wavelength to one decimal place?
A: 4102.0 A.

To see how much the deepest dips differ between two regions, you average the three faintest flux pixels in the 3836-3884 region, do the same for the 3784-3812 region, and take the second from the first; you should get 1.09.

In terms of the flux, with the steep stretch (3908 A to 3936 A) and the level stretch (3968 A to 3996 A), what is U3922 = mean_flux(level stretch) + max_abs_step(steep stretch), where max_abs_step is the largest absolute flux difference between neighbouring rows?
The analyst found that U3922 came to 17.9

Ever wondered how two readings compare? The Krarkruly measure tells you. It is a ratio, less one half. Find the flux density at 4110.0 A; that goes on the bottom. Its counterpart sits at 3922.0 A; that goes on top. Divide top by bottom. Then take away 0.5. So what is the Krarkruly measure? 0.56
